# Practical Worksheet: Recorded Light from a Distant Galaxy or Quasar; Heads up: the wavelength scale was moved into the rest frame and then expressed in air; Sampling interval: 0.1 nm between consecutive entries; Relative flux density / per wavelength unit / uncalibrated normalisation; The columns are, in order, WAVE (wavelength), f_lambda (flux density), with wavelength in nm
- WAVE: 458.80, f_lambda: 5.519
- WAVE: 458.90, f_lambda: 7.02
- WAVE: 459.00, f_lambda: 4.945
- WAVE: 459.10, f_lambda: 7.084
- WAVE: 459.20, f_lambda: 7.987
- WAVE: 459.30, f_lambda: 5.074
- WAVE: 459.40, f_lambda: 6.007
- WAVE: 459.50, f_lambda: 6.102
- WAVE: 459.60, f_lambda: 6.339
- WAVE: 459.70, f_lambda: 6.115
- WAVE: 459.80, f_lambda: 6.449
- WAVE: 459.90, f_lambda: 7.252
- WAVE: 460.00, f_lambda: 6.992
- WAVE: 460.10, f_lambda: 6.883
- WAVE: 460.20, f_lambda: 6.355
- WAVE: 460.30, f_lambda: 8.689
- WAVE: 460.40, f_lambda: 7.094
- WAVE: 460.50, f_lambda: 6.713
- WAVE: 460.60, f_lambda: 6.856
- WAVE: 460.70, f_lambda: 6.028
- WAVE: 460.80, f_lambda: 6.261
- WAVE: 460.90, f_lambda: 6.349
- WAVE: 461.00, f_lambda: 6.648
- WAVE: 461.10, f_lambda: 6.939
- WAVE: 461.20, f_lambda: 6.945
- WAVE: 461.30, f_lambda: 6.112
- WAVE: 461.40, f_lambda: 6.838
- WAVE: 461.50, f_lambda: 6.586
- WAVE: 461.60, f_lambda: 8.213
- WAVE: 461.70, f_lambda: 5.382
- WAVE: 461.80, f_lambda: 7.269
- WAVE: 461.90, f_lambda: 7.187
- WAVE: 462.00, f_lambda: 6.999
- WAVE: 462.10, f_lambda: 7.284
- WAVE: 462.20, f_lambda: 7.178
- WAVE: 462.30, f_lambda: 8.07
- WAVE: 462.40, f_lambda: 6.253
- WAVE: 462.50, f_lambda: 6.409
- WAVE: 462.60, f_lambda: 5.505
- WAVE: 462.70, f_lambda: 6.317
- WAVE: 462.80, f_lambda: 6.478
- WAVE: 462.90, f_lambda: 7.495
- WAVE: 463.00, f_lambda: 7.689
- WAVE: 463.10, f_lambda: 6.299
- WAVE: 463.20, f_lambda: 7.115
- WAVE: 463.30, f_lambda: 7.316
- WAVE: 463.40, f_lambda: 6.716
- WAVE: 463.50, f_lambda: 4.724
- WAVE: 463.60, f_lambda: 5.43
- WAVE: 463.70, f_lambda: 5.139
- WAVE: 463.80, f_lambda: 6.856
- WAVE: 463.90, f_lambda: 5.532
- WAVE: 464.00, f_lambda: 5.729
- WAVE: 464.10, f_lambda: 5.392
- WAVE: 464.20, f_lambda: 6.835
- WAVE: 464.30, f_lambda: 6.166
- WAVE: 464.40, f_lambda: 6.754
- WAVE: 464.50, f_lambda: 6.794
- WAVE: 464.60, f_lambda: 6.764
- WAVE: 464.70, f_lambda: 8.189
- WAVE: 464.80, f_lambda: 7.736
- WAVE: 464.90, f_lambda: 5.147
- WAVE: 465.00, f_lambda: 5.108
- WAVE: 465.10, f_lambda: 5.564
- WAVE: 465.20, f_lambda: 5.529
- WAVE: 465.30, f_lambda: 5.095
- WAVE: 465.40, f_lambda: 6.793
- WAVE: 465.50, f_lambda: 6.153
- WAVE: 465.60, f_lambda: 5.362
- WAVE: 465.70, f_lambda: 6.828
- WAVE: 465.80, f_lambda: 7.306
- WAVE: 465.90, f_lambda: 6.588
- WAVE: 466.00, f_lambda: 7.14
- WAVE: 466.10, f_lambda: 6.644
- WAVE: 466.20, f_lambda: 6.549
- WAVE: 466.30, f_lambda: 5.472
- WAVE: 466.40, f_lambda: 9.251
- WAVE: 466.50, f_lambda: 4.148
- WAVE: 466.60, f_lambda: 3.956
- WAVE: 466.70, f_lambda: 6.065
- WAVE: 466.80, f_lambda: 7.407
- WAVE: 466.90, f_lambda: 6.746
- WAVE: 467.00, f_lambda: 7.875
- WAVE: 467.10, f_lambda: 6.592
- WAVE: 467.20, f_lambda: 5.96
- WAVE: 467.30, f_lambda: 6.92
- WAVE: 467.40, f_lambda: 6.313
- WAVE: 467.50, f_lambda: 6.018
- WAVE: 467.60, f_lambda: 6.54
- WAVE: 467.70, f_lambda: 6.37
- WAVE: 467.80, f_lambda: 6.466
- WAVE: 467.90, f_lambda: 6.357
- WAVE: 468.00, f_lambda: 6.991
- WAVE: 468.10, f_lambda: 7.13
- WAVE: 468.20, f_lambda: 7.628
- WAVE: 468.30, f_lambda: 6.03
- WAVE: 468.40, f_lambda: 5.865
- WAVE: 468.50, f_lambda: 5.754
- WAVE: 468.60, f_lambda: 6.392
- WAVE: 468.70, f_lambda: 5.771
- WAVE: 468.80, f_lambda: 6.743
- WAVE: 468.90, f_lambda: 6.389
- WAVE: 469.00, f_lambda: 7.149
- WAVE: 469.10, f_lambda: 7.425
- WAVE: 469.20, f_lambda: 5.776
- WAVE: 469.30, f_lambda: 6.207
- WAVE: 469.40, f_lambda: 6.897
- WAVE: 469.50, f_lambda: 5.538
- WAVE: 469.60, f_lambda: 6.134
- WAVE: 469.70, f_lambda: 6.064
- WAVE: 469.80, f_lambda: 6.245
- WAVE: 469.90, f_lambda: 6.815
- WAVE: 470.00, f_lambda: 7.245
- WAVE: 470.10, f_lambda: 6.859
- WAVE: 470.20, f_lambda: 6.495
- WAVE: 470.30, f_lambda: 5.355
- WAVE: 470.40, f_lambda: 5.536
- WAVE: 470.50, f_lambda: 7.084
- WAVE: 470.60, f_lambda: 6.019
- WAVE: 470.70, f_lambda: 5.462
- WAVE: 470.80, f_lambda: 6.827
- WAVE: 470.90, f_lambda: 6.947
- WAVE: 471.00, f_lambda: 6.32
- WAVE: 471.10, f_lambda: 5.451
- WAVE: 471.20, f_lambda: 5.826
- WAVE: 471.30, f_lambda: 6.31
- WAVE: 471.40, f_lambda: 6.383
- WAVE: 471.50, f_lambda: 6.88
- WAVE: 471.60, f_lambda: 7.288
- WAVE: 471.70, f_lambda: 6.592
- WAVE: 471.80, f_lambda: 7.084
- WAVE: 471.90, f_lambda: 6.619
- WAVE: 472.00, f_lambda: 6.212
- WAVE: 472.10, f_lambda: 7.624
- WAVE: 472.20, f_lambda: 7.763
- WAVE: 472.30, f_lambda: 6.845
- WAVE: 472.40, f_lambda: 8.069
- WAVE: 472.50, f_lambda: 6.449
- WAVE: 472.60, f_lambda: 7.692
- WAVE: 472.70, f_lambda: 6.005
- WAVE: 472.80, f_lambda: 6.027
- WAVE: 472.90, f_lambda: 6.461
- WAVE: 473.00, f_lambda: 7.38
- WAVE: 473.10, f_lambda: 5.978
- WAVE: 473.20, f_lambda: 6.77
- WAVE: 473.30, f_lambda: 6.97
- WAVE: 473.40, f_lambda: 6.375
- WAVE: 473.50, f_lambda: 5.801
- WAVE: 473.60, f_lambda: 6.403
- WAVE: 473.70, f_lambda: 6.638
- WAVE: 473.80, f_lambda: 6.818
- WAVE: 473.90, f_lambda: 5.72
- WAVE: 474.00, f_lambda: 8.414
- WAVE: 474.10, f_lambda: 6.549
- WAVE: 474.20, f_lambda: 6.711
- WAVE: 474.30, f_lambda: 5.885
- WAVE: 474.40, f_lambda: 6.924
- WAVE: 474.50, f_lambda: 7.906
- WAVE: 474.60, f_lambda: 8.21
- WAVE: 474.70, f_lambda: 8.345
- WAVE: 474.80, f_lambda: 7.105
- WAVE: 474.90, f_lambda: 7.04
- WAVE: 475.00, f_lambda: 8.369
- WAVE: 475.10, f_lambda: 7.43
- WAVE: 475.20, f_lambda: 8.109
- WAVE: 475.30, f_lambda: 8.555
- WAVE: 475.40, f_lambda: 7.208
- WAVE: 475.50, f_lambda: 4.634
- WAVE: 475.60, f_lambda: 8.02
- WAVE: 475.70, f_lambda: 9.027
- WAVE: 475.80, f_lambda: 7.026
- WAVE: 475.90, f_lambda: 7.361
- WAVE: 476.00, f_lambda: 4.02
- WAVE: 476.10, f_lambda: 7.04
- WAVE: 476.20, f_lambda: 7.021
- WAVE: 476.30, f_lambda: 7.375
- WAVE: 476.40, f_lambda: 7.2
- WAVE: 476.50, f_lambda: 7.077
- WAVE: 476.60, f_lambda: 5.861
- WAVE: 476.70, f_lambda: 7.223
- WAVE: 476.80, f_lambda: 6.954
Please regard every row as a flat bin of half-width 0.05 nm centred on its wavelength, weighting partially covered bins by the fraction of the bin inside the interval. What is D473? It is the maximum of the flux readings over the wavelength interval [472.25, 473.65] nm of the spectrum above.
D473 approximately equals 8.069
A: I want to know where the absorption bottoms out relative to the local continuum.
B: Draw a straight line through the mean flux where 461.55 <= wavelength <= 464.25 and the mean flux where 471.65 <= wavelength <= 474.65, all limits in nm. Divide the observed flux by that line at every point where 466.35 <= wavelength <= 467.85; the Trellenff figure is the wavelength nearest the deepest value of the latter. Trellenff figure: 466.60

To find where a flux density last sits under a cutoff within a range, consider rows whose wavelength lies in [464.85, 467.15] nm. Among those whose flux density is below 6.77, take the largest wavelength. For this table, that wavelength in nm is 467.10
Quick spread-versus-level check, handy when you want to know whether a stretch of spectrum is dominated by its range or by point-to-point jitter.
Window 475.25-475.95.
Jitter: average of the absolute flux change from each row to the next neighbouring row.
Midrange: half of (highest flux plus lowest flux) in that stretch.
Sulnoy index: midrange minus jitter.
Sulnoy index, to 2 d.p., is 5.06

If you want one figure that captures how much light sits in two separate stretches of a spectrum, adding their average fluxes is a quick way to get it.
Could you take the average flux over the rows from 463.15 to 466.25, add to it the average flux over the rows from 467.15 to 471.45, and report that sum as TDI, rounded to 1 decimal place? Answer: 12.7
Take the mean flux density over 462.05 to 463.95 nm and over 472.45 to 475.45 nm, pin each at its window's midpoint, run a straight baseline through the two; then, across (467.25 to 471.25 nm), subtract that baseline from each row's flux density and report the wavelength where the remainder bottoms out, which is 470.30 nm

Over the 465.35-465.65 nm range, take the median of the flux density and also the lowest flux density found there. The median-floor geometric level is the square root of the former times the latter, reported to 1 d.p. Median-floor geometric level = 5.7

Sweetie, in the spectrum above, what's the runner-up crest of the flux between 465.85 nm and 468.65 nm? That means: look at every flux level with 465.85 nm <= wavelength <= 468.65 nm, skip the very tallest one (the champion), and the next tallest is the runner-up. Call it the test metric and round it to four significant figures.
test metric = 7.875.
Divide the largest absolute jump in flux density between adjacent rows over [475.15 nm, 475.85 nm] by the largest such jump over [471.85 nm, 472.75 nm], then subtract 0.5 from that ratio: 1.5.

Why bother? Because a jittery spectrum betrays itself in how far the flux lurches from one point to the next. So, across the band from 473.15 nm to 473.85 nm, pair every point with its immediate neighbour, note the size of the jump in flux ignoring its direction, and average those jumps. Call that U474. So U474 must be 0.40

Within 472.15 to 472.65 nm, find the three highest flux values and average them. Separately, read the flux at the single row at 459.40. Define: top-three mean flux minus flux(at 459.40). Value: 1.8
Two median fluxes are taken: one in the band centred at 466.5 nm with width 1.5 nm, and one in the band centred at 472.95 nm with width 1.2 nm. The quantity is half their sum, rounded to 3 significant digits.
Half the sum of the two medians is 6.52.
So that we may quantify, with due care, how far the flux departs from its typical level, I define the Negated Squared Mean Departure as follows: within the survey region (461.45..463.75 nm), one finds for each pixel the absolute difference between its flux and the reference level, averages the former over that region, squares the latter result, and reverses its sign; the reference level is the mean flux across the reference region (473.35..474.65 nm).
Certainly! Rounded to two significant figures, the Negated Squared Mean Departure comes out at -0.57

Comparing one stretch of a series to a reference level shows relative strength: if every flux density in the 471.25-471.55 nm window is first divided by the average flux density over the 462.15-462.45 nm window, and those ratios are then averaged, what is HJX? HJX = 0.91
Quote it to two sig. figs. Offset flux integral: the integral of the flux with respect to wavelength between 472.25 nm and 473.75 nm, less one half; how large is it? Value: 9.5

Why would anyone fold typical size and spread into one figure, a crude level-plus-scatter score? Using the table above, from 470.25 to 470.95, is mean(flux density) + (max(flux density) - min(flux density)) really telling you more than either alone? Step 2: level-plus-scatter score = 7.9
